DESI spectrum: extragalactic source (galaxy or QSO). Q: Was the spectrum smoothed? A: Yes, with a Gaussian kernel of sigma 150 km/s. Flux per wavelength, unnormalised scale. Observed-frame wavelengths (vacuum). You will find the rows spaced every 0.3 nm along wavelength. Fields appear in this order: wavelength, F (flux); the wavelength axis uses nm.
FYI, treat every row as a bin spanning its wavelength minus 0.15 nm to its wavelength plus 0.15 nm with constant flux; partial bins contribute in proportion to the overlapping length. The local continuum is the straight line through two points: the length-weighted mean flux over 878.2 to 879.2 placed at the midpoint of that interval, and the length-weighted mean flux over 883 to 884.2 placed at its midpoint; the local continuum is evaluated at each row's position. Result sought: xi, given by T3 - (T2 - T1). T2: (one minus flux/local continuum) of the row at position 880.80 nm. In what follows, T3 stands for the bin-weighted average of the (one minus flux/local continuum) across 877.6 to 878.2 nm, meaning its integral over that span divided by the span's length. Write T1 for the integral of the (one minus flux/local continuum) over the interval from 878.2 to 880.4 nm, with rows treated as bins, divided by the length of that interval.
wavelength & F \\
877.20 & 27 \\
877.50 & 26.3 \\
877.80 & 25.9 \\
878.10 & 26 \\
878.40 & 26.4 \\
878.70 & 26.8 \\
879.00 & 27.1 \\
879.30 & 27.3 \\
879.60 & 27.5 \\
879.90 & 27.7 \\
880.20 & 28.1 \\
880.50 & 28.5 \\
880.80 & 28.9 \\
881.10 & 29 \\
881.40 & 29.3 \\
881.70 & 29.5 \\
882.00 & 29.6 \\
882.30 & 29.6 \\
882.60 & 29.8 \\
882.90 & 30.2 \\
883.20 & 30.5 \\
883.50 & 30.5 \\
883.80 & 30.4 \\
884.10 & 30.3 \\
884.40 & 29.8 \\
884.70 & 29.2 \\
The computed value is 0.02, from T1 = -0.002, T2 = -0.020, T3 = 0.007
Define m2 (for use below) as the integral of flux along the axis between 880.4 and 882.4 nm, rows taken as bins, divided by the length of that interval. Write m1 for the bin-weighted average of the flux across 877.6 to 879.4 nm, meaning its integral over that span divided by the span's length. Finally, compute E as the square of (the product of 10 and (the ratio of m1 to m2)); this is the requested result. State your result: 83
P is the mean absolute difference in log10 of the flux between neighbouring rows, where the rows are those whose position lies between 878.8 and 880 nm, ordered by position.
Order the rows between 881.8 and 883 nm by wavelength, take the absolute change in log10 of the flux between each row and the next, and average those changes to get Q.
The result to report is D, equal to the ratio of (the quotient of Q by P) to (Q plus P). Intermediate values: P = 0.0032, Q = 0.0029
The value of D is 151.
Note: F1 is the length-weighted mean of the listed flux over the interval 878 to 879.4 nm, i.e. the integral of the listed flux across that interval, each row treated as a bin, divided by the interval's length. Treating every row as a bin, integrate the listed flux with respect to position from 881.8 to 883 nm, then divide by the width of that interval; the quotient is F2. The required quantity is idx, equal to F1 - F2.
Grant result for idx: -3.0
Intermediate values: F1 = 26.7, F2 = 29.8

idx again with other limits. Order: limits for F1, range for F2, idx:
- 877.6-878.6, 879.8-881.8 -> -2.6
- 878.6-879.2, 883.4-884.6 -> -3.2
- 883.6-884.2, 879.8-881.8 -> 1.6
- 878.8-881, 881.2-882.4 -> -1.6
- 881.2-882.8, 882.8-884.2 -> -0.8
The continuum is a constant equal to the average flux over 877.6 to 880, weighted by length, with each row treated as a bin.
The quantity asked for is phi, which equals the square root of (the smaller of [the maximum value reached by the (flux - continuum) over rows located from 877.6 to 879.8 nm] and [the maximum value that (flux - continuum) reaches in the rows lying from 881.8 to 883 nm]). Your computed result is 0.8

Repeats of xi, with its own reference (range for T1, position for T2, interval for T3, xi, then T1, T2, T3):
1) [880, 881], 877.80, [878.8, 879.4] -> -0.02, -0.014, 0.007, -0.004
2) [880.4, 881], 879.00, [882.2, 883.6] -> -0.02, -0.017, -0.004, -0.008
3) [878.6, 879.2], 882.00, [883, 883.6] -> 0.00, -0.003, -0.013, -0.009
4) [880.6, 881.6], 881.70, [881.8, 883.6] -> -0.01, -0.018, -0.017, -0.009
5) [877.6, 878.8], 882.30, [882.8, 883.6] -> 0.00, 0.005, -0.005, -0.009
